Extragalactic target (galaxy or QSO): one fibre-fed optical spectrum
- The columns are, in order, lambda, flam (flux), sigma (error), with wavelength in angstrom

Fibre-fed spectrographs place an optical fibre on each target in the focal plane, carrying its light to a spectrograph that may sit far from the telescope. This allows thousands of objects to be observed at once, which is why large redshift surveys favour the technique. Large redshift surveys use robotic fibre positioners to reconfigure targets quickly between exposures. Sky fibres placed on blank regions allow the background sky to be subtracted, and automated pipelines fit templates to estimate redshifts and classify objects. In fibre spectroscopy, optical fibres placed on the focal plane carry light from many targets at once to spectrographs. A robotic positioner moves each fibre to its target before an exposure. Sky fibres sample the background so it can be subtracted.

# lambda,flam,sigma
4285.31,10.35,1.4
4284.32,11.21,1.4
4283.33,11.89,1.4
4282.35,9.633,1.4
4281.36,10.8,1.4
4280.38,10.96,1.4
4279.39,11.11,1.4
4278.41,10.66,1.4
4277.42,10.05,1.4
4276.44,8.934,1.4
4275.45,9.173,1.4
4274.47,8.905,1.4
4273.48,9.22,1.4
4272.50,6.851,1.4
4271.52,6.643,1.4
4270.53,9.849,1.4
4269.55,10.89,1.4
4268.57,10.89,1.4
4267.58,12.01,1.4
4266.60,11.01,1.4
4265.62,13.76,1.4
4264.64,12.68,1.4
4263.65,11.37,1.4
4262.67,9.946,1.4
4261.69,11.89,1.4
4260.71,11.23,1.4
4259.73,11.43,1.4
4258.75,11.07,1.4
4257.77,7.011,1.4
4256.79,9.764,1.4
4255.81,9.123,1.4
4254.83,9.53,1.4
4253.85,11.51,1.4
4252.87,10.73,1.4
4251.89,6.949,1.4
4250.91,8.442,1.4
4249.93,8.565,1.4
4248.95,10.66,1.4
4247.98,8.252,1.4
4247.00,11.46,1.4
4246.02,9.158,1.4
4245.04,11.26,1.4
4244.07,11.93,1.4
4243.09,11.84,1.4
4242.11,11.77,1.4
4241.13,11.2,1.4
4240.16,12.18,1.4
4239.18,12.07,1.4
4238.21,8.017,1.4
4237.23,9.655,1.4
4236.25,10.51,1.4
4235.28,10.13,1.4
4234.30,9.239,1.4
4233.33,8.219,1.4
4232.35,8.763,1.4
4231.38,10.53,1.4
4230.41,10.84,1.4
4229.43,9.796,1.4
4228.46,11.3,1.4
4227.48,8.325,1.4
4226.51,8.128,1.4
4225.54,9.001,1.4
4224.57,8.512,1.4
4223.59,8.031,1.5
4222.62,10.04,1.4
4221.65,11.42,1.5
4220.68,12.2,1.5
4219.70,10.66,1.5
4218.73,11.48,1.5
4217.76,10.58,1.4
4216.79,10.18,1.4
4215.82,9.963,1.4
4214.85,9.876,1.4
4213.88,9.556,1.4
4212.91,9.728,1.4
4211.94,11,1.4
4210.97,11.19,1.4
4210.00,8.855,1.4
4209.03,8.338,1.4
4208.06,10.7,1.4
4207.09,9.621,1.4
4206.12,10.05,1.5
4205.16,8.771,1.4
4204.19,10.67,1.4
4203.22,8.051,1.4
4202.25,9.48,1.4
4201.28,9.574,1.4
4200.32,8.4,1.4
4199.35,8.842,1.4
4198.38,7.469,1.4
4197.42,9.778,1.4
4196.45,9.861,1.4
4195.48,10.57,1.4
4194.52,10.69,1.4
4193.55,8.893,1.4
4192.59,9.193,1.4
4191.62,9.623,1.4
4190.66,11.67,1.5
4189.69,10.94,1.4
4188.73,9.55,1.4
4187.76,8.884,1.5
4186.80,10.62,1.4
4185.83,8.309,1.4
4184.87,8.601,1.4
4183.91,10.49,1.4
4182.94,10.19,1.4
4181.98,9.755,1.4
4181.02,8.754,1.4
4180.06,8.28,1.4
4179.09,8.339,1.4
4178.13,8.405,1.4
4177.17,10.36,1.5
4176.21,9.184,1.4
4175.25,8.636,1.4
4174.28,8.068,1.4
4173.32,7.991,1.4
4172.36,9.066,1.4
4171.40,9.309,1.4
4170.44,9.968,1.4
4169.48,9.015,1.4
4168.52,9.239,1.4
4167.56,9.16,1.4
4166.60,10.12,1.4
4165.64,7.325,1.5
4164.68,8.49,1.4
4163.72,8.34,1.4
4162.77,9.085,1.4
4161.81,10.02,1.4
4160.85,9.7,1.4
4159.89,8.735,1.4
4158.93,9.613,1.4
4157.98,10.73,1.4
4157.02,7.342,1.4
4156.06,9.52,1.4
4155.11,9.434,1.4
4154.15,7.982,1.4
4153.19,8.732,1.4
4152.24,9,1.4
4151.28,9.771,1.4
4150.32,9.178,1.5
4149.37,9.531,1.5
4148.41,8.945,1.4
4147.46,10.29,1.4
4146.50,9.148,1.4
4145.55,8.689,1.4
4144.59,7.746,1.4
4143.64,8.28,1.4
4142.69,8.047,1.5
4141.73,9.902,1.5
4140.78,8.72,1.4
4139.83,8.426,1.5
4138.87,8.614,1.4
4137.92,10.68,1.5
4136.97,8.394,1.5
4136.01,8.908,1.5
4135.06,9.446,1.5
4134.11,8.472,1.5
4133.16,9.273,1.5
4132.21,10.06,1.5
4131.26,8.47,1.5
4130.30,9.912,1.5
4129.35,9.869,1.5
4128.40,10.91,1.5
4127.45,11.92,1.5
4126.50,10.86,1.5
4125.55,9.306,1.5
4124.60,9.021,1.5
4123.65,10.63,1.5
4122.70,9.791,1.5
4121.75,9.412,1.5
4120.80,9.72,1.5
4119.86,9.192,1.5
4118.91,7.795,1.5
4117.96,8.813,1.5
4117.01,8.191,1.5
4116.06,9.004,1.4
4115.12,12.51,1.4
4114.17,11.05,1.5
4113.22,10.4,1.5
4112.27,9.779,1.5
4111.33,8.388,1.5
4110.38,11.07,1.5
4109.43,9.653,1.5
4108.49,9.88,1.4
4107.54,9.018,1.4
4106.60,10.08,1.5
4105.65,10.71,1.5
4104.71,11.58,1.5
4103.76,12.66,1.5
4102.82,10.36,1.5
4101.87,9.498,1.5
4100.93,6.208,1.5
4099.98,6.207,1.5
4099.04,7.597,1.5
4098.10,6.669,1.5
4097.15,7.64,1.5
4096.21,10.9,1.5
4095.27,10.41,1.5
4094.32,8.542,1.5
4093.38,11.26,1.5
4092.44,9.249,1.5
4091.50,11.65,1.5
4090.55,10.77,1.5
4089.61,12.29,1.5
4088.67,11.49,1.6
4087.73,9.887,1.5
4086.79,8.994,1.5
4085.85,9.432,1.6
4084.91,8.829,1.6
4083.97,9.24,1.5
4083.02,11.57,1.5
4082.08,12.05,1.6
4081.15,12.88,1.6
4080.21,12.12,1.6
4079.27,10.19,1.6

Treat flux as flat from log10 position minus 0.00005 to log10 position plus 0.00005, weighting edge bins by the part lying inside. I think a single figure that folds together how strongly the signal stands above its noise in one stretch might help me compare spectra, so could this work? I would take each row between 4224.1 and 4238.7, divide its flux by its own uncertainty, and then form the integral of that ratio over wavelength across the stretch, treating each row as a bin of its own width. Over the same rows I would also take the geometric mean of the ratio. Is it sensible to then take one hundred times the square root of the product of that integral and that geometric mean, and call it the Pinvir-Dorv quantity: 2558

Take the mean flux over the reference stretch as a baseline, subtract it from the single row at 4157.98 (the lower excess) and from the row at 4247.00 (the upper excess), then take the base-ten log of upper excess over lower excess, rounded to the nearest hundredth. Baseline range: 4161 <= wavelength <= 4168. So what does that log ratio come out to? 0.15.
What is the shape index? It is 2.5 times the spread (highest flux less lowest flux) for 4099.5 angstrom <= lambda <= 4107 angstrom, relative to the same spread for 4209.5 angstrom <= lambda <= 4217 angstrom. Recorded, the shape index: 7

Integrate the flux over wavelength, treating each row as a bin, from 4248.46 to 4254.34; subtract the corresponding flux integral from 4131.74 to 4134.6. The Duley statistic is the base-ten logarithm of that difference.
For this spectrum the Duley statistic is 1.47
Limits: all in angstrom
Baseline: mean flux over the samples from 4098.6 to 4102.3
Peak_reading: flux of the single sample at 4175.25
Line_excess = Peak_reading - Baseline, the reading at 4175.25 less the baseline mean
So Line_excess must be 1.3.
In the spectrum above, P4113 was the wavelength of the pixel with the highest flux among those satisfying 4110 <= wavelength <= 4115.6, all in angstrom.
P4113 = 4115.12 angstrom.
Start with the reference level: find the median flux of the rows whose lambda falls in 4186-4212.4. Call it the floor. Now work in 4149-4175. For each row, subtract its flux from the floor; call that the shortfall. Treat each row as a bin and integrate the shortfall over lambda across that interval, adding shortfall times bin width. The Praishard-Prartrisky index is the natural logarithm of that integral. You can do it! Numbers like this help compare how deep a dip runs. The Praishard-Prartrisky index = 2.7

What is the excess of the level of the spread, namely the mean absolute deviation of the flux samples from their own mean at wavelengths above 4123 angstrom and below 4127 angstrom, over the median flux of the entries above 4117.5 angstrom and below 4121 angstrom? -8.2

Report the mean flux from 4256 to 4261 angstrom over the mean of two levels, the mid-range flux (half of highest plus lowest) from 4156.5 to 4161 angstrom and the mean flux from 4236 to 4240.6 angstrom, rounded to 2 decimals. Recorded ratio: 1.03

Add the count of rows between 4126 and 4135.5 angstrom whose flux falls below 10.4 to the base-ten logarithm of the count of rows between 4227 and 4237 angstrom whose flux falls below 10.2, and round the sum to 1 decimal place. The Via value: 7.8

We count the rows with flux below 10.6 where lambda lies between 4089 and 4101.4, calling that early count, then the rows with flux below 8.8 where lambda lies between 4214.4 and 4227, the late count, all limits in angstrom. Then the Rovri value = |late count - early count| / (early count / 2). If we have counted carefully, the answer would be 1.25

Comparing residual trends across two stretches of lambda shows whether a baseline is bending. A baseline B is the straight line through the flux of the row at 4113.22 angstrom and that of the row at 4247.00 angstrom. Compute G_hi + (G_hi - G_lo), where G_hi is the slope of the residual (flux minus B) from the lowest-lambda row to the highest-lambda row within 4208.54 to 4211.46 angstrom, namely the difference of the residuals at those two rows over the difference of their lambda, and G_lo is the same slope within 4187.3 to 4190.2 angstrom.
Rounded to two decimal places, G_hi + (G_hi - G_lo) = 1.87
